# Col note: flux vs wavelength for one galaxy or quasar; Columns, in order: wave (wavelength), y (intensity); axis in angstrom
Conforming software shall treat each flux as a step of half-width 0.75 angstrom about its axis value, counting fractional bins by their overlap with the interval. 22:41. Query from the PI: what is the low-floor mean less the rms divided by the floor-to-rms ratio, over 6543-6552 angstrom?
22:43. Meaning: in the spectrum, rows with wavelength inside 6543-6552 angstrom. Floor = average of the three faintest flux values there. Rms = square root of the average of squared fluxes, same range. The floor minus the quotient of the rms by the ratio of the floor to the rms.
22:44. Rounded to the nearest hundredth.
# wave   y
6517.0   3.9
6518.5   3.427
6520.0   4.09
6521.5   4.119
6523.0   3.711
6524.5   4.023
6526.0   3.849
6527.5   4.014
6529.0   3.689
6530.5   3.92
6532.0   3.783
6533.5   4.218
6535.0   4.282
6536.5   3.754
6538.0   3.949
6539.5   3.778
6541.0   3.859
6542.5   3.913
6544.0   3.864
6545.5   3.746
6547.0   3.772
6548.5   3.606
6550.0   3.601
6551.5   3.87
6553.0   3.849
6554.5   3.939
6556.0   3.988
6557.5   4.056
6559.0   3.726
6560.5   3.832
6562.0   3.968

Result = -0.19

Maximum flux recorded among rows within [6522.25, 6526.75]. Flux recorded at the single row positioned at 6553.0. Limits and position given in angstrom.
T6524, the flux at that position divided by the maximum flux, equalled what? 0.96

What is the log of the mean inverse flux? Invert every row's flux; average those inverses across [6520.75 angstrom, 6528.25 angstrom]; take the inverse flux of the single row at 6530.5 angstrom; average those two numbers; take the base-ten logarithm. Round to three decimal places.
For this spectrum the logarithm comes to -0.594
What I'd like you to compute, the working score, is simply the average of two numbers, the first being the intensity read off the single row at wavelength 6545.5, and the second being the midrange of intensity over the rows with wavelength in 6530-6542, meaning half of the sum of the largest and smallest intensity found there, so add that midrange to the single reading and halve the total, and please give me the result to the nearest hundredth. 3.88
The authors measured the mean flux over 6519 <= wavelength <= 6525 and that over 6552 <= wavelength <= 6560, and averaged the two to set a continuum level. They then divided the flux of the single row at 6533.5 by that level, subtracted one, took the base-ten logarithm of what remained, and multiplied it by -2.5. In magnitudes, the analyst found 2.9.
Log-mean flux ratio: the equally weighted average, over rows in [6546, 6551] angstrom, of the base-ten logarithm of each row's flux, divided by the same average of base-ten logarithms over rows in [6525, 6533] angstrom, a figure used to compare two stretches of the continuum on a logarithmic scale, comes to 0.962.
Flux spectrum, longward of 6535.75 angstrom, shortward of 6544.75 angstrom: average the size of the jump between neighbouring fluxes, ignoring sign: 0.11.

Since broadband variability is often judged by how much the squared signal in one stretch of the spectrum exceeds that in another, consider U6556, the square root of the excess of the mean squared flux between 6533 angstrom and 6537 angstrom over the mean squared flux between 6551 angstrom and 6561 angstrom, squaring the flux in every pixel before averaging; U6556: 1.3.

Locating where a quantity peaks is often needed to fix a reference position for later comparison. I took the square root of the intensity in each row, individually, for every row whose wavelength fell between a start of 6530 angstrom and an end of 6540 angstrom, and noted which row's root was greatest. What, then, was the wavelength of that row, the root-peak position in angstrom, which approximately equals 6535.0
